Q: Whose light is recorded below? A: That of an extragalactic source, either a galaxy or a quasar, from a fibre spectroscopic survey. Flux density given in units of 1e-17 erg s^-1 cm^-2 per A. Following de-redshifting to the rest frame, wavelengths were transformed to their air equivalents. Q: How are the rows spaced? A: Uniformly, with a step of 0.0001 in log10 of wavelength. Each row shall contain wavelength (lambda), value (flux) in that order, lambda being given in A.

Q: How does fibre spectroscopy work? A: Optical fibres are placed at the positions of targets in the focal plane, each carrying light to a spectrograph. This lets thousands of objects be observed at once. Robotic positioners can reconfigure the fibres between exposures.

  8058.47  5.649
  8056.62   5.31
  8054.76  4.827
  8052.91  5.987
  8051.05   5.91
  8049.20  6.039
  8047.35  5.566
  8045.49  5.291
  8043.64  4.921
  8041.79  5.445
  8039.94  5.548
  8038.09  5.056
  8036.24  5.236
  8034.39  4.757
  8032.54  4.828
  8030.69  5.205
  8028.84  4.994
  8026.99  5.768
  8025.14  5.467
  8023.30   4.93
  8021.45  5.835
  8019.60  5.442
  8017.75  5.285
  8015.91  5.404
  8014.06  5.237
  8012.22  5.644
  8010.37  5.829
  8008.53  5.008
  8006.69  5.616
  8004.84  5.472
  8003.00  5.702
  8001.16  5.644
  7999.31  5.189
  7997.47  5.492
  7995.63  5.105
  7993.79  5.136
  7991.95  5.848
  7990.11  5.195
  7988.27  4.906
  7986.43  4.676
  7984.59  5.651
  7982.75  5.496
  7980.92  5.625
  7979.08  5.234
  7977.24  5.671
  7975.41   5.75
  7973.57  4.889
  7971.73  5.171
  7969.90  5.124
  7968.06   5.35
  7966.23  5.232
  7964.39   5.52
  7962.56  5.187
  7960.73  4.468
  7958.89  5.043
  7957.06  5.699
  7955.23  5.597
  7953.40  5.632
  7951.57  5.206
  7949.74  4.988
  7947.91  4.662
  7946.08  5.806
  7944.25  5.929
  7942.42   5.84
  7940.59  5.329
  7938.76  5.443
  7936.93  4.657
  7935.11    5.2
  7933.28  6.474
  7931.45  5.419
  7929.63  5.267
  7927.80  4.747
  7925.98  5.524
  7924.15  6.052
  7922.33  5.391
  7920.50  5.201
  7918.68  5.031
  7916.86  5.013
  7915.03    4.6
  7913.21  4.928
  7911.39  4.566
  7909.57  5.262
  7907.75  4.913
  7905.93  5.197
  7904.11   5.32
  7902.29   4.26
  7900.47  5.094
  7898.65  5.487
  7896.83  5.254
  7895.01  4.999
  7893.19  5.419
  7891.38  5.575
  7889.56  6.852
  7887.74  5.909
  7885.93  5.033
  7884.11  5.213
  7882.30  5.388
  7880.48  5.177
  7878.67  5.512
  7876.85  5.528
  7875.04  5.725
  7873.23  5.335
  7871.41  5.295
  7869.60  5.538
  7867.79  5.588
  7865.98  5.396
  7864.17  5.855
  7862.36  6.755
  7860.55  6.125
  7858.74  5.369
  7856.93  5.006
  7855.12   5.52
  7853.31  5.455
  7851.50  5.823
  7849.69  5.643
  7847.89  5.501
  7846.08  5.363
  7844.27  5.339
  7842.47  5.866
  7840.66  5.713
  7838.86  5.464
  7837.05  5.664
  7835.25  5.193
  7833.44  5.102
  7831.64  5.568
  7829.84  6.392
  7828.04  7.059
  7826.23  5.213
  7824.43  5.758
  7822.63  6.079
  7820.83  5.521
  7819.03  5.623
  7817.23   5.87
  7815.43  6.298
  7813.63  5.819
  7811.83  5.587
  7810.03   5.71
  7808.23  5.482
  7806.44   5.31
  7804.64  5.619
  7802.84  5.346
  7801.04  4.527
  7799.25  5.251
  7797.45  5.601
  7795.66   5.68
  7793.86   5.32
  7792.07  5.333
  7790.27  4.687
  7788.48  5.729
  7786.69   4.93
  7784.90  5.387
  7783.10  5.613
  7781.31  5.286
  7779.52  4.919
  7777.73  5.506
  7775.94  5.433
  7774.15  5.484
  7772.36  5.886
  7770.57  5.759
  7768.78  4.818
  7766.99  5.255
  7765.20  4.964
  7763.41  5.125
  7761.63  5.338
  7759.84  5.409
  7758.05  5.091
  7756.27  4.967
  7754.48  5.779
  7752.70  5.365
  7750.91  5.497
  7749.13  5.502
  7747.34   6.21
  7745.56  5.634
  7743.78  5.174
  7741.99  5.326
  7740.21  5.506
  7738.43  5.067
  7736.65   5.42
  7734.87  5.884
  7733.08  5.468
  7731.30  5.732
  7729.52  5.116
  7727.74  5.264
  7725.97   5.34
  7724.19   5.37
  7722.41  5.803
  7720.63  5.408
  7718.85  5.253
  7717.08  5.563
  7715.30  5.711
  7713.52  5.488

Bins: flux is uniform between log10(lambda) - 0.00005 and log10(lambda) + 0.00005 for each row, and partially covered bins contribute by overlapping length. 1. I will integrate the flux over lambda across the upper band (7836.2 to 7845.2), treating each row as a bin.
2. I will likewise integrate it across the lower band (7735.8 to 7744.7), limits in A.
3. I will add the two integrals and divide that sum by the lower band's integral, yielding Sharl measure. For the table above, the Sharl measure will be 2.07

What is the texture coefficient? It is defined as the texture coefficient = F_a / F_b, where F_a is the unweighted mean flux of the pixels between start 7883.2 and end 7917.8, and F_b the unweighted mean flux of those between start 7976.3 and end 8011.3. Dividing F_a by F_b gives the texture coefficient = 0.96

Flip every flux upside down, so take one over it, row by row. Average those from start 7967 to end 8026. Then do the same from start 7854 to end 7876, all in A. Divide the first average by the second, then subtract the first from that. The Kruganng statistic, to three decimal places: 0.857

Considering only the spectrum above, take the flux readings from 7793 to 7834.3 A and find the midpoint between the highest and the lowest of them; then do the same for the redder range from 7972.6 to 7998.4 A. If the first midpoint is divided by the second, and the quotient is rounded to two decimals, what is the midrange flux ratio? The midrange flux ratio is 1.10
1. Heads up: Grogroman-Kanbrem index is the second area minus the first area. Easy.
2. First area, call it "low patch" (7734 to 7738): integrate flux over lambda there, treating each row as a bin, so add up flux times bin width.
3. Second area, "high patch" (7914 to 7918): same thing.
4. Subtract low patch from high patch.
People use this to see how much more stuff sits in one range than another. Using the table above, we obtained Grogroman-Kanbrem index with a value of -3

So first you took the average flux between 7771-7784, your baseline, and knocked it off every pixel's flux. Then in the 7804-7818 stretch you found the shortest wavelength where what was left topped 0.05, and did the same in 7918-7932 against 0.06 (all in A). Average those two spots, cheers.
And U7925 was 7864.4 A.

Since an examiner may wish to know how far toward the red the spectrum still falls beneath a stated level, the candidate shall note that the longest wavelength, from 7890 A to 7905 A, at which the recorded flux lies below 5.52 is 7904.11 A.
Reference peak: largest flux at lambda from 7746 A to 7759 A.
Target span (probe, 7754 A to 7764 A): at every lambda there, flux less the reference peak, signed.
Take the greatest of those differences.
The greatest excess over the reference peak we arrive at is -0.43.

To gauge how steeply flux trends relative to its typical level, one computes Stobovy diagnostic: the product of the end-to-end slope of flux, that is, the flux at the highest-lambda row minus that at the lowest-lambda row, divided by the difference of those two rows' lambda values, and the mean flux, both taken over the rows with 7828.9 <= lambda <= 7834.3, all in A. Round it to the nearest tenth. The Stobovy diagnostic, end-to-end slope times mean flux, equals -2.0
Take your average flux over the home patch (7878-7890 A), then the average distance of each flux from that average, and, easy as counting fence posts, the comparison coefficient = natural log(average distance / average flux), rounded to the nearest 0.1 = -2.5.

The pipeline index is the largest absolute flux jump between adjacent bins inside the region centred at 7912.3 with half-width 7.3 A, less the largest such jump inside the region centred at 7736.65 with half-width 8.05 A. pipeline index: 0.08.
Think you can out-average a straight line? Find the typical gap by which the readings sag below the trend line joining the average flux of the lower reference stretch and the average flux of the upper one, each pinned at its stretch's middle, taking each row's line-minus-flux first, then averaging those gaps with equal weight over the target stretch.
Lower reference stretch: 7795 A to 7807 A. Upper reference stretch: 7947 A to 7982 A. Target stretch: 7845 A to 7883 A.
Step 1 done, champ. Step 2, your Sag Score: -0.26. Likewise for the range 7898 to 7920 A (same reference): 0.32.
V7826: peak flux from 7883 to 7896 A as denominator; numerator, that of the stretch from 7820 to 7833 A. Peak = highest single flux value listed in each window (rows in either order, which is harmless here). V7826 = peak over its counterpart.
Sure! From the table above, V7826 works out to 1.03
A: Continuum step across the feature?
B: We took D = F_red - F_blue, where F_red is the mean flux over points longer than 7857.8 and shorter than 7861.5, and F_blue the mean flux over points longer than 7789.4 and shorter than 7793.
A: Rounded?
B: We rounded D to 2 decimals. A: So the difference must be 0.74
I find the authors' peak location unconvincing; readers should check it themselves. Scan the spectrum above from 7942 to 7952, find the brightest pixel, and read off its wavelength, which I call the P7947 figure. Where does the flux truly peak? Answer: 7944.25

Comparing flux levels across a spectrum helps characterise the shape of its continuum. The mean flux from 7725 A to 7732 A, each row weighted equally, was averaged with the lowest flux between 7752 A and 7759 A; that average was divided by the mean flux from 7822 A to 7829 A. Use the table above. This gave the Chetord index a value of 0.86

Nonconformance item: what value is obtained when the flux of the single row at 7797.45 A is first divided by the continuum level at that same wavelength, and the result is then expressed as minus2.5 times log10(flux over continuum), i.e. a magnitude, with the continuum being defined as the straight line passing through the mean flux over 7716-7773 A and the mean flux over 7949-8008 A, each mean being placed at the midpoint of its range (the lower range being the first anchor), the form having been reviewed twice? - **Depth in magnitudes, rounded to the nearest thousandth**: -0.041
